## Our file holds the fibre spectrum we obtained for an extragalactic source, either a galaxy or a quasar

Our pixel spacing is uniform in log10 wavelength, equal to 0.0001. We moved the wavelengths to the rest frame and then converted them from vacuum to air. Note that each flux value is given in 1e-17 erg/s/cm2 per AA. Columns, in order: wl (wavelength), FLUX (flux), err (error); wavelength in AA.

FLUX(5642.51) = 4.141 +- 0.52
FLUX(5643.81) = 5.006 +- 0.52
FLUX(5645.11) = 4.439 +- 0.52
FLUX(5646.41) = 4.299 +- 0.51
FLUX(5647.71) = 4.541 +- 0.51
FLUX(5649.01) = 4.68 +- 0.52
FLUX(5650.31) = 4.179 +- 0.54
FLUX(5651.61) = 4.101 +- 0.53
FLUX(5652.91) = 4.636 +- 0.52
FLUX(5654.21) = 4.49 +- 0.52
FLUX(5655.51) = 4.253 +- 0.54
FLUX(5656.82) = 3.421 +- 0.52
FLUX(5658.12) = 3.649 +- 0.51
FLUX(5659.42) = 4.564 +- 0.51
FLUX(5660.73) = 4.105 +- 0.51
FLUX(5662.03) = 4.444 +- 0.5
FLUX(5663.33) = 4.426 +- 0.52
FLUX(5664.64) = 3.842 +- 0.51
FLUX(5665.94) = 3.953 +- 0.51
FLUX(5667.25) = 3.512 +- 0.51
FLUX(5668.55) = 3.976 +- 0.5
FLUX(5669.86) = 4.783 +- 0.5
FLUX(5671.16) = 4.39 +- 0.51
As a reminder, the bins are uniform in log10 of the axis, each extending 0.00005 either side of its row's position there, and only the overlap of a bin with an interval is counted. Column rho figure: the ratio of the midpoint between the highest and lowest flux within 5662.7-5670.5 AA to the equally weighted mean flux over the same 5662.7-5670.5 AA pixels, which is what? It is 1.02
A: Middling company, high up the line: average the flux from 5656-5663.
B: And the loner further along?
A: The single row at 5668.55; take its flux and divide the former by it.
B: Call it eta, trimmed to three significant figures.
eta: 1.02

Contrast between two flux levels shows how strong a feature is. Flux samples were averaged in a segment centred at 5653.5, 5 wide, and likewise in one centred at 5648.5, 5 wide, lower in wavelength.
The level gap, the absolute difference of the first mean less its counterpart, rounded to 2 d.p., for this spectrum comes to 0.05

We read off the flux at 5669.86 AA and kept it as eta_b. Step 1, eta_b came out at 4.783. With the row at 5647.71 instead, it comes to 4.541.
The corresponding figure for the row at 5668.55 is 3.976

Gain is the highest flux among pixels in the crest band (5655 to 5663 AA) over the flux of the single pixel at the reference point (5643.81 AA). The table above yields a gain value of 0.91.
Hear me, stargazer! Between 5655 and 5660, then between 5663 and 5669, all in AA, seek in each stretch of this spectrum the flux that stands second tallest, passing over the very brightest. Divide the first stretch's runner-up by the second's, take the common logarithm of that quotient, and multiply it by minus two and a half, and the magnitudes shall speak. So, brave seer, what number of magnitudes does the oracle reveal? -0.07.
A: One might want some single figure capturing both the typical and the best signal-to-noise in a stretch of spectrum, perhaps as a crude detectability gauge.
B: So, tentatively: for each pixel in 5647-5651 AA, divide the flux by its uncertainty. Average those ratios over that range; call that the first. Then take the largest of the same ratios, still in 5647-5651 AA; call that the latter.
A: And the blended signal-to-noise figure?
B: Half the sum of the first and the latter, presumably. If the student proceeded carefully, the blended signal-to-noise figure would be 8.77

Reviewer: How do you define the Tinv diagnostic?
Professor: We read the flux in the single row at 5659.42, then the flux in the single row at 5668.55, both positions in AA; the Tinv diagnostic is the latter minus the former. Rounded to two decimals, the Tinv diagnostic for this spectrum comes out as -0.59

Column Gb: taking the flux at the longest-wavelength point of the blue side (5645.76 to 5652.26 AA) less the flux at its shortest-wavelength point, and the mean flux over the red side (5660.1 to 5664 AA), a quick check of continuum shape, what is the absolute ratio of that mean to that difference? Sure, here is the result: 22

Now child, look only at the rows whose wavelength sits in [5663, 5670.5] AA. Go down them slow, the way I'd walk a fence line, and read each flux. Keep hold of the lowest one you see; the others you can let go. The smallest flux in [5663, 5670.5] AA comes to 3.512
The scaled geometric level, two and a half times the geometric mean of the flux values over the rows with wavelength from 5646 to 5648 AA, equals 11.0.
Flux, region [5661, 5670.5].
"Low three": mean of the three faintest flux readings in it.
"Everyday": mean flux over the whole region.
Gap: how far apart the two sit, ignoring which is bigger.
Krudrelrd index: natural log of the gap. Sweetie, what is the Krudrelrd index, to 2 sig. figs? -1.0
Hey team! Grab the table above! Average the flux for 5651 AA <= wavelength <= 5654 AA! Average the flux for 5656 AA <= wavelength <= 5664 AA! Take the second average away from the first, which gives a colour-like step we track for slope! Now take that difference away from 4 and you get 3.7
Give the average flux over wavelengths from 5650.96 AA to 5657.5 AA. 4.18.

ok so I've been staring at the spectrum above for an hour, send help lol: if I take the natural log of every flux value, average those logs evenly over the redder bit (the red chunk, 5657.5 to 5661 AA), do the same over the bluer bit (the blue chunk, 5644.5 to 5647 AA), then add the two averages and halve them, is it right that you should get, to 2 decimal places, 1.44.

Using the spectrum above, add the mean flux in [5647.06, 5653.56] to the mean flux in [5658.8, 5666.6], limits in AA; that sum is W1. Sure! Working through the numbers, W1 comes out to 8.6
